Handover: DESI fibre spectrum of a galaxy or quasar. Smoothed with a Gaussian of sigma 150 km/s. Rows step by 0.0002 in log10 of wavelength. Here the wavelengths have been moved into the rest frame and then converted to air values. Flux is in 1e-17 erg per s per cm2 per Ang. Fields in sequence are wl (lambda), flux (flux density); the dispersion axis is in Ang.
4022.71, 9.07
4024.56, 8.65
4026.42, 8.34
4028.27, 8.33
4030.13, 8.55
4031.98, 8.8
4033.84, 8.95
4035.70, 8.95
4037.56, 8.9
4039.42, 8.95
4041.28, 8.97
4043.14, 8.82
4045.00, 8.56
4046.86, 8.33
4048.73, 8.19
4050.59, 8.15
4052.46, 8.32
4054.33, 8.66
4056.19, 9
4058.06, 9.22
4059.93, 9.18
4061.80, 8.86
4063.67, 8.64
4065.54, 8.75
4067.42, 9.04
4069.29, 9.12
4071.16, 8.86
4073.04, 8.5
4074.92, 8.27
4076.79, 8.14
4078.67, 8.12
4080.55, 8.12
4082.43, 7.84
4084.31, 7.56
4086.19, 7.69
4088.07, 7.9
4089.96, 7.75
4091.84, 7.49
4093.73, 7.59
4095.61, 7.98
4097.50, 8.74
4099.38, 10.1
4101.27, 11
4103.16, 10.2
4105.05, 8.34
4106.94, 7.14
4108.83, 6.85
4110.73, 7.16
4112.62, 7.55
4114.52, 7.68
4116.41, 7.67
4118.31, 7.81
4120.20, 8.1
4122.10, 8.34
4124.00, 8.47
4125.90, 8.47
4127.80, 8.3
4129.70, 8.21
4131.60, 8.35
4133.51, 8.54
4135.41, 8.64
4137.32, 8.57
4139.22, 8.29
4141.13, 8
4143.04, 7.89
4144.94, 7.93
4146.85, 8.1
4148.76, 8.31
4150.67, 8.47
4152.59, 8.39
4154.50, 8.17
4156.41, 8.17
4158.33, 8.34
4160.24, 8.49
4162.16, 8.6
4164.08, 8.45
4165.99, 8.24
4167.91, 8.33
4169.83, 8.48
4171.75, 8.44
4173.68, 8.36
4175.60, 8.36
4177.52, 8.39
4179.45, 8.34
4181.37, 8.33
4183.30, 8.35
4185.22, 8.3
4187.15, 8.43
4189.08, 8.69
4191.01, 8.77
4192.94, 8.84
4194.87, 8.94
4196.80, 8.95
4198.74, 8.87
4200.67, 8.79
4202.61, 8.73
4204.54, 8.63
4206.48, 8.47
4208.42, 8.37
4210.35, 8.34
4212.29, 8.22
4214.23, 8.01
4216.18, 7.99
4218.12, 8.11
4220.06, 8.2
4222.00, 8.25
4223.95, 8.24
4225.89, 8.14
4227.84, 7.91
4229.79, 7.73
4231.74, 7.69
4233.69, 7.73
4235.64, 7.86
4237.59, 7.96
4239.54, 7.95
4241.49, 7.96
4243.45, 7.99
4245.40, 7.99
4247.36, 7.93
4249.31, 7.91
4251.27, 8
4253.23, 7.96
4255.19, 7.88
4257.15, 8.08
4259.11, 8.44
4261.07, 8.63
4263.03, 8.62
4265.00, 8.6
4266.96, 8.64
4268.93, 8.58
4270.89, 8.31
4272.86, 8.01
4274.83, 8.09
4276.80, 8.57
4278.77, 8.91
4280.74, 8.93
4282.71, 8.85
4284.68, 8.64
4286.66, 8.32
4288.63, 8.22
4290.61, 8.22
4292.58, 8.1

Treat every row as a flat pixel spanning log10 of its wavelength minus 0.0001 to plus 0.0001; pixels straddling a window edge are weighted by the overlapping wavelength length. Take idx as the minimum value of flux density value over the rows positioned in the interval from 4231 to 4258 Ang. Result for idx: 7.69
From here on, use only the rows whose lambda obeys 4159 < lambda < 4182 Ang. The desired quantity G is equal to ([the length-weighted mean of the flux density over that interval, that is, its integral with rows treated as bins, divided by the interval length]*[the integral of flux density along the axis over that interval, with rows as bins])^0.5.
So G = 40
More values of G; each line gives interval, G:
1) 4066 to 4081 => 33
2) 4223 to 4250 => 41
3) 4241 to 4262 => 37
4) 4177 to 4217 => 54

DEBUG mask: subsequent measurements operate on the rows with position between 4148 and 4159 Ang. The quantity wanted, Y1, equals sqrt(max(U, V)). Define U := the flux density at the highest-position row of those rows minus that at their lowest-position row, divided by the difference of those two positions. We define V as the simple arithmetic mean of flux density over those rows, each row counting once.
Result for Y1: 2.88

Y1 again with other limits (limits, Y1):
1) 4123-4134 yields 2.90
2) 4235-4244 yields 2.82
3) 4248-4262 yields 2.85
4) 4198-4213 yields 2.92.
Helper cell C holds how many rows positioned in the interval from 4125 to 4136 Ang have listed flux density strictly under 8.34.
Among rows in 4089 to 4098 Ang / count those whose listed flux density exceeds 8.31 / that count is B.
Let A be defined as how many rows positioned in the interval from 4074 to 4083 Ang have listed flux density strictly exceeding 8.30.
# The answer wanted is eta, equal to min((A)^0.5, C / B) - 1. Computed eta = -1.00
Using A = 0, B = 1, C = 2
